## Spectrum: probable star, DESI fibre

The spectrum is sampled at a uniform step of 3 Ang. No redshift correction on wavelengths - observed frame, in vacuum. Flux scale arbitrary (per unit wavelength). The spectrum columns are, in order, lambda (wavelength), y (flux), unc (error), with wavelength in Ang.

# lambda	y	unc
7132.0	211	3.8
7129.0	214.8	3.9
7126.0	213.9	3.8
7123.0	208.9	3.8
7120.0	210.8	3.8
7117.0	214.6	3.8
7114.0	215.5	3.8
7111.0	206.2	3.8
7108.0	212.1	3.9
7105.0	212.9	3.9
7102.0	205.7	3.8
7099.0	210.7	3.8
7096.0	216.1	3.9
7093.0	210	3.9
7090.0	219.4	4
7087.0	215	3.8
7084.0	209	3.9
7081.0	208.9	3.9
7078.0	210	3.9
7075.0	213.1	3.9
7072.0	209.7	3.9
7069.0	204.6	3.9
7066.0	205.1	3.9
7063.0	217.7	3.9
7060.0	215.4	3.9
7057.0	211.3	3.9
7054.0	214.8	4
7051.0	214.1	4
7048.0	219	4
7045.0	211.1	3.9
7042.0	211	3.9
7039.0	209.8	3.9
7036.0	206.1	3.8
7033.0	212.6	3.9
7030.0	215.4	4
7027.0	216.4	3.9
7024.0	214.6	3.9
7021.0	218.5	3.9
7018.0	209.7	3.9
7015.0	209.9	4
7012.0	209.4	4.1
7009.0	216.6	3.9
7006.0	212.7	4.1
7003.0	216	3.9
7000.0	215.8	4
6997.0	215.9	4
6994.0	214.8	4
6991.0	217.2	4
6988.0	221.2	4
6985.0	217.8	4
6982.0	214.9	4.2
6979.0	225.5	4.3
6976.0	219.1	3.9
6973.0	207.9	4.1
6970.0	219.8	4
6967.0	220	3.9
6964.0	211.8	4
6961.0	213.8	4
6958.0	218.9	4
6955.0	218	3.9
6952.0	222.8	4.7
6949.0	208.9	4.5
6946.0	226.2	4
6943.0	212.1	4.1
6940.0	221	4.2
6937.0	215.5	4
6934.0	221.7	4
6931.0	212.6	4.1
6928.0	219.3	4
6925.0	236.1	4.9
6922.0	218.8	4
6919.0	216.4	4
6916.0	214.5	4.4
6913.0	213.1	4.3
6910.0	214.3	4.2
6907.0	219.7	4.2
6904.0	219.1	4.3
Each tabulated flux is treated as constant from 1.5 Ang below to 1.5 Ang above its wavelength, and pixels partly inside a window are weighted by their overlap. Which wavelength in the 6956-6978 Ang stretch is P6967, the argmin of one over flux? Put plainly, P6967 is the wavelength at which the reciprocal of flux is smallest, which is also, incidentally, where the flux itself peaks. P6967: 6967.0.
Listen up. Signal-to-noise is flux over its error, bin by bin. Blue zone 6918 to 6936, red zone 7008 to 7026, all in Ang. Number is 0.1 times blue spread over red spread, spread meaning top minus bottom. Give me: 0.146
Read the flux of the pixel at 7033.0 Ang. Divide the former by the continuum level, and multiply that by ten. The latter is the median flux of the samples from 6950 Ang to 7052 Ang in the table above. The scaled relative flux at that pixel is 9.86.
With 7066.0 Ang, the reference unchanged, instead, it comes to 9.51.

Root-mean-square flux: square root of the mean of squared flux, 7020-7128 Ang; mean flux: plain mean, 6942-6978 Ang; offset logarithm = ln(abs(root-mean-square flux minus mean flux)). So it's 1.5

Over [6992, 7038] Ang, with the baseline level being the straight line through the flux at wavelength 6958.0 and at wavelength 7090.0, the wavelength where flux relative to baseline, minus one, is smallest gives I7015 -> 7036.0 Ang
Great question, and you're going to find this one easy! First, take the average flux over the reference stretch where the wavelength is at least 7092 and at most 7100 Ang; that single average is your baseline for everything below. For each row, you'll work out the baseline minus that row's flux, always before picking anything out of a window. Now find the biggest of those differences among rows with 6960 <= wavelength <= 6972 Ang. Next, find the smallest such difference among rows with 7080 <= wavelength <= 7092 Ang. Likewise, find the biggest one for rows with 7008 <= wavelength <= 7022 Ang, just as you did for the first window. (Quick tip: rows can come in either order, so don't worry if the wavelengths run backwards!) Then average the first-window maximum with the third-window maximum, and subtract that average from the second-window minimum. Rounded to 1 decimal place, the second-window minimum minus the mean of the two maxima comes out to -8.8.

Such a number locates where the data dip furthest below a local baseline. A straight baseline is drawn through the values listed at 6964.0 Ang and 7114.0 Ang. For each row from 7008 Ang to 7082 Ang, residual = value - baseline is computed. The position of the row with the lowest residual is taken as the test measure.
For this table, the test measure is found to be 7069.0 Ang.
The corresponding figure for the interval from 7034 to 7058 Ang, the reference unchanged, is 7036.0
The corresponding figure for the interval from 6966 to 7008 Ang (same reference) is 6973.0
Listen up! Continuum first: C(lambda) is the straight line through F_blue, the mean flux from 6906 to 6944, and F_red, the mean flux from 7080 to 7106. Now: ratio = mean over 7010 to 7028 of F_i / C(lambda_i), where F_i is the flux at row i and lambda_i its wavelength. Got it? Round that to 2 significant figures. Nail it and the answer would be 0.99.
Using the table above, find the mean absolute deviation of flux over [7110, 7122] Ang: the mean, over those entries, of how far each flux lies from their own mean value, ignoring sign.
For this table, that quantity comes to 3.3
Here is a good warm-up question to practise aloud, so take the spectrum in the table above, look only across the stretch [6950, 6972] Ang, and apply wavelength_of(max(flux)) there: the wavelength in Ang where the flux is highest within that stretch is 6952.0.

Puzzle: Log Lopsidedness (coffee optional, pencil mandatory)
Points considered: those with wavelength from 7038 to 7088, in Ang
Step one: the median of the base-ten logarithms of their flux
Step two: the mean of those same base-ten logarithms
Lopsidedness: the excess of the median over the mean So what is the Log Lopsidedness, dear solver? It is -0.0012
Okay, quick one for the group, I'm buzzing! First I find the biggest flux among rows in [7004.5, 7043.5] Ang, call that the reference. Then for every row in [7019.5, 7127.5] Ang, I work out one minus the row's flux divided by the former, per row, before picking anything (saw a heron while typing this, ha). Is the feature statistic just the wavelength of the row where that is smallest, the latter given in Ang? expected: 7090.0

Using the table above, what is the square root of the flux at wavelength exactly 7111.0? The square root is 14.4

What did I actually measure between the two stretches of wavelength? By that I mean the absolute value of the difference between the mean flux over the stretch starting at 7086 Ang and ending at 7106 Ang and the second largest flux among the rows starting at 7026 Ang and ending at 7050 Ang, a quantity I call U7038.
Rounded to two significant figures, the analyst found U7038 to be 3.6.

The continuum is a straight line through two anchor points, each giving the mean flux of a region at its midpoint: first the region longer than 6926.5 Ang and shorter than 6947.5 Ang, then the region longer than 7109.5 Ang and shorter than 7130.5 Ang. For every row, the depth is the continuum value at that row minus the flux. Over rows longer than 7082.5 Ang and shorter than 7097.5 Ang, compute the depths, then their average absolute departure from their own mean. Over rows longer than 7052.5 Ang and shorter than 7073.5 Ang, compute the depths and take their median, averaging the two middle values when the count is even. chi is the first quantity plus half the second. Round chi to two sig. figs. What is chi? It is 5.0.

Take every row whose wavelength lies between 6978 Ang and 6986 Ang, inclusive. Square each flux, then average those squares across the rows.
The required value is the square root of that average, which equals 219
